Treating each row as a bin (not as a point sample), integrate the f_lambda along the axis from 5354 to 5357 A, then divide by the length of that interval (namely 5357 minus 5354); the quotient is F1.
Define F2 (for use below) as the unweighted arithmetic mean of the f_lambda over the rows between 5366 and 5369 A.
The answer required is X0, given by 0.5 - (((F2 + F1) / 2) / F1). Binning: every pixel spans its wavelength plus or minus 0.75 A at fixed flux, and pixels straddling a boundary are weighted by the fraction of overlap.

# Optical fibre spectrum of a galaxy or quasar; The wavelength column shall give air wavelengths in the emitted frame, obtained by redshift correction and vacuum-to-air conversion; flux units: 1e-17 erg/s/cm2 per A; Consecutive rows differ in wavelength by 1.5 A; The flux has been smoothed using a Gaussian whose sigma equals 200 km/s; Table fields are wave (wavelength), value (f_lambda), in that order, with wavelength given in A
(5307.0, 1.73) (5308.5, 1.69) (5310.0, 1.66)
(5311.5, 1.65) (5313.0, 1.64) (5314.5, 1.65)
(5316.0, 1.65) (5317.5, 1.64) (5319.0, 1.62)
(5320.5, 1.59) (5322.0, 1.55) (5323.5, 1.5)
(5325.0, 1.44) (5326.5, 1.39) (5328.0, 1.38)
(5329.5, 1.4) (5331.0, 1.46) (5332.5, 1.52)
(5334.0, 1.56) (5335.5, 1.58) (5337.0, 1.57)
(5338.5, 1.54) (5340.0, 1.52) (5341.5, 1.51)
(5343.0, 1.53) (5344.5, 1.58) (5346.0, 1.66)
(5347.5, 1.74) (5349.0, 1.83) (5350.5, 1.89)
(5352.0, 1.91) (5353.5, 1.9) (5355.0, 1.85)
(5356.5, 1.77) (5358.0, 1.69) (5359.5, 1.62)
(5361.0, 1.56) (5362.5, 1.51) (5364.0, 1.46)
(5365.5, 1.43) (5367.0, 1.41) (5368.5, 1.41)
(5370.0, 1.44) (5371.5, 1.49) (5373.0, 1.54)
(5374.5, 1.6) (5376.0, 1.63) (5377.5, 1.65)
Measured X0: -0.39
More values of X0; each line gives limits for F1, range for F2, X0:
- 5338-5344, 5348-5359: -0.60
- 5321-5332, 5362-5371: -0.50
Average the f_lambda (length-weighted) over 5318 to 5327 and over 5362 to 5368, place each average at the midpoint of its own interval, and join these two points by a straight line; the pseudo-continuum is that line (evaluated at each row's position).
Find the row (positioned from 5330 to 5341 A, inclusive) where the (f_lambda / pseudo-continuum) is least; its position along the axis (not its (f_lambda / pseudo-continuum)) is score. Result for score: 5331.0 A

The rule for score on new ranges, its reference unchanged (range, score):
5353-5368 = 5367.0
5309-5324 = 5323.5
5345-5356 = 5346.0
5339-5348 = 5341.5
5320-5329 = 5328.0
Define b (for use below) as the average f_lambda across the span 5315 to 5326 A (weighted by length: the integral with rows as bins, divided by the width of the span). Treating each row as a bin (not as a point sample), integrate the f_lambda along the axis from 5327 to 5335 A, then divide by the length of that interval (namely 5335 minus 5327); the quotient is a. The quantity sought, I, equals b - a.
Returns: 0.102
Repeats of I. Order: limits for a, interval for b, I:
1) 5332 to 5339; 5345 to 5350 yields 0.187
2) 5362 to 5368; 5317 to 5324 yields 0.132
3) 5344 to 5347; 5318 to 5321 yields -0.024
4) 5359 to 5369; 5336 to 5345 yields 0.057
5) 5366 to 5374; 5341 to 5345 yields 0.078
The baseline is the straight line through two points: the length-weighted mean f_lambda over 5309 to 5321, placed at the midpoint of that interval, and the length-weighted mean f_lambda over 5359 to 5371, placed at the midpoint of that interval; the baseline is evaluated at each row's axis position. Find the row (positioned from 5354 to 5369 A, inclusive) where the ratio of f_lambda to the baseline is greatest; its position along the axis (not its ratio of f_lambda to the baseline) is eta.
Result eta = 5355.0 A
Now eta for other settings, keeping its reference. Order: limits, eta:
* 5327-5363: 5352.0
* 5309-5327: 5316.0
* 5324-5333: 5332.5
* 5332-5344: 5335.5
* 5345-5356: 5352.0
